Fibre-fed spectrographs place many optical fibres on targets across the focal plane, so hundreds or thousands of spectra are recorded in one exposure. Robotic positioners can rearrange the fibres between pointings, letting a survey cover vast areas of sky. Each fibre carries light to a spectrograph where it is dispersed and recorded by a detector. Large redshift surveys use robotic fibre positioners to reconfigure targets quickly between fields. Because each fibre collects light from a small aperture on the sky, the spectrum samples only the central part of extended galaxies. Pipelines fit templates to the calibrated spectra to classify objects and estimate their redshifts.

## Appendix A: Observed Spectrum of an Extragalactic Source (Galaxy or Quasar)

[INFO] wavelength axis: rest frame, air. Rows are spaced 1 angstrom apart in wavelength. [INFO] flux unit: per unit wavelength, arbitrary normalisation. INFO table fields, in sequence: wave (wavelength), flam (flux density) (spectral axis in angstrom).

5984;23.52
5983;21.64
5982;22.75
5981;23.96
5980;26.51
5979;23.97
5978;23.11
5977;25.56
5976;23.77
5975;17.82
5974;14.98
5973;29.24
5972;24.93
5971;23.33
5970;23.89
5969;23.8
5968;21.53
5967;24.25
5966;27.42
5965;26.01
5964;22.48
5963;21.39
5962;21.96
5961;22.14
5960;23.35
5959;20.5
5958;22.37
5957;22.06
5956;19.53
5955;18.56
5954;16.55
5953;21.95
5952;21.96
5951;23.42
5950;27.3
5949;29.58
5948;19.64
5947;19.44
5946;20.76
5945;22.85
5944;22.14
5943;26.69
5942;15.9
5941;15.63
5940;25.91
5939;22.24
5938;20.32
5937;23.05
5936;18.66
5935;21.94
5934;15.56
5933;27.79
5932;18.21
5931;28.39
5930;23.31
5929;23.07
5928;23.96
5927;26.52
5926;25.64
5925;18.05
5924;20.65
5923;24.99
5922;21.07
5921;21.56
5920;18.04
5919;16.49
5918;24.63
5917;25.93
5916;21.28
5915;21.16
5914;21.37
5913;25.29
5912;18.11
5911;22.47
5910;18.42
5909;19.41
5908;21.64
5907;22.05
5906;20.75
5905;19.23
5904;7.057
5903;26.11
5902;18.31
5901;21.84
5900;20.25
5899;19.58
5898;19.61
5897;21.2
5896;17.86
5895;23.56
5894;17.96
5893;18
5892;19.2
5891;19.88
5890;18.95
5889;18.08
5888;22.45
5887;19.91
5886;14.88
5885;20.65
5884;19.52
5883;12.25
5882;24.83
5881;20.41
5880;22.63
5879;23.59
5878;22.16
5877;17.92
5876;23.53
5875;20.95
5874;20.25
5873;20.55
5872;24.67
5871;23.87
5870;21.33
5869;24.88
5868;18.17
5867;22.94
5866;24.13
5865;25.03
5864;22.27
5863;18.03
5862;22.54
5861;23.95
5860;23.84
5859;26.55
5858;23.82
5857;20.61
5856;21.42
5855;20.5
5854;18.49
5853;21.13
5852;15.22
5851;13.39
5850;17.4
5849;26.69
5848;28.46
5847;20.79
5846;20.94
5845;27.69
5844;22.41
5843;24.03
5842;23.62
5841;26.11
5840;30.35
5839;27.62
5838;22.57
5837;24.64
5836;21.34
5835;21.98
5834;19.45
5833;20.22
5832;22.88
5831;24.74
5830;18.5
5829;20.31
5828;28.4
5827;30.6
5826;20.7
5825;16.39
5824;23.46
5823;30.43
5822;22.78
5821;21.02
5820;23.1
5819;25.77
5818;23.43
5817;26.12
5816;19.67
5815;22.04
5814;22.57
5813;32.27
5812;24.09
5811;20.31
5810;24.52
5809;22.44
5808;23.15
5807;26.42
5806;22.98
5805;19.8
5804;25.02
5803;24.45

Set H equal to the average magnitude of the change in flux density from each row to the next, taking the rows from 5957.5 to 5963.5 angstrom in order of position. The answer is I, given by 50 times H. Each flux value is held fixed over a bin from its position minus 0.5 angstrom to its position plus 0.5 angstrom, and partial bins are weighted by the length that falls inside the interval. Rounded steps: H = 1.3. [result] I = 67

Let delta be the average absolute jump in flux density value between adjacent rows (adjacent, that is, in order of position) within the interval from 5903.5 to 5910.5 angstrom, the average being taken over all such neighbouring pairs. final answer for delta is 3.1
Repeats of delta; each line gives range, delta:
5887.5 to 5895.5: 2.0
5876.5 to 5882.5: 2.7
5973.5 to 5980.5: 2.7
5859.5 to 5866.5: 2.3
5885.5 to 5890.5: 3.2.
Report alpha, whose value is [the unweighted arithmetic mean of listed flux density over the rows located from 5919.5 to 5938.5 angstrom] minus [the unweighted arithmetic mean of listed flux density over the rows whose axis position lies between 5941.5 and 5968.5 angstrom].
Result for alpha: -0.1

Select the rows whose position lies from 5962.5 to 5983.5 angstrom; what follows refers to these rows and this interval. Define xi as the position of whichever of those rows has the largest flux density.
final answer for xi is 5973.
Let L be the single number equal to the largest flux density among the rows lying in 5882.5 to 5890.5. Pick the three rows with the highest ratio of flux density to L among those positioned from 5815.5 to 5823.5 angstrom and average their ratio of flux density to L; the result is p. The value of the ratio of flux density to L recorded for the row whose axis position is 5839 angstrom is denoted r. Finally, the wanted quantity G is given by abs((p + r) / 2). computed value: 1.23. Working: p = 1.22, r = 1.23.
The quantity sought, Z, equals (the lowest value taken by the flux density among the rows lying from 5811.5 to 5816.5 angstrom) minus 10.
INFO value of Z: 9.7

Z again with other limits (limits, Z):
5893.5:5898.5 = 7.9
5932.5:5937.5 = 5.6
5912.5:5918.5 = 11.2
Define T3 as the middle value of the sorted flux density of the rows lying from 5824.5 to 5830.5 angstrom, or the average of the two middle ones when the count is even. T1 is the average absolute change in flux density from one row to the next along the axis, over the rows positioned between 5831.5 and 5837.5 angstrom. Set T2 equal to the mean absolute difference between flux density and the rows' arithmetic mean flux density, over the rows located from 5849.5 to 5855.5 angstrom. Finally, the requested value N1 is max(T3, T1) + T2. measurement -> 22.9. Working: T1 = 2.0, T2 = 2.4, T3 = 20.5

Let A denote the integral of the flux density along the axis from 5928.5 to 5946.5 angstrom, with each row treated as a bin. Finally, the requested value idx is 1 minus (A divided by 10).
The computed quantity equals -38.2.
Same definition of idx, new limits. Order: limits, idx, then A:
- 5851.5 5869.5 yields -38.4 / 394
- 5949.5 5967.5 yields -39.3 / 403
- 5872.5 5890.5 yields -35.4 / 364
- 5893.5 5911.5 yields -34.7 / 357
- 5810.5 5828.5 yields -42.3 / 433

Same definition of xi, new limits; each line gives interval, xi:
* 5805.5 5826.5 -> 5813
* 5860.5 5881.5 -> 5865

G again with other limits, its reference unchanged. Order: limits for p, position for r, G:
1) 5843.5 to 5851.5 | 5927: 1.21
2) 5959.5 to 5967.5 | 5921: 1.06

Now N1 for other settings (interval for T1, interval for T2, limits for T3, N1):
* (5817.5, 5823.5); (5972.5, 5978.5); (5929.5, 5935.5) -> 26.6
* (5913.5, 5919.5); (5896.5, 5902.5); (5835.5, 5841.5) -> 26.3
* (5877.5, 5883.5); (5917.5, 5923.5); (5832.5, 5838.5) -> 24.3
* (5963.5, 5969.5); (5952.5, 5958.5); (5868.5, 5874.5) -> 24.6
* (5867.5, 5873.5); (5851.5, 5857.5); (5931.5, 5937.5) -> 22.1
